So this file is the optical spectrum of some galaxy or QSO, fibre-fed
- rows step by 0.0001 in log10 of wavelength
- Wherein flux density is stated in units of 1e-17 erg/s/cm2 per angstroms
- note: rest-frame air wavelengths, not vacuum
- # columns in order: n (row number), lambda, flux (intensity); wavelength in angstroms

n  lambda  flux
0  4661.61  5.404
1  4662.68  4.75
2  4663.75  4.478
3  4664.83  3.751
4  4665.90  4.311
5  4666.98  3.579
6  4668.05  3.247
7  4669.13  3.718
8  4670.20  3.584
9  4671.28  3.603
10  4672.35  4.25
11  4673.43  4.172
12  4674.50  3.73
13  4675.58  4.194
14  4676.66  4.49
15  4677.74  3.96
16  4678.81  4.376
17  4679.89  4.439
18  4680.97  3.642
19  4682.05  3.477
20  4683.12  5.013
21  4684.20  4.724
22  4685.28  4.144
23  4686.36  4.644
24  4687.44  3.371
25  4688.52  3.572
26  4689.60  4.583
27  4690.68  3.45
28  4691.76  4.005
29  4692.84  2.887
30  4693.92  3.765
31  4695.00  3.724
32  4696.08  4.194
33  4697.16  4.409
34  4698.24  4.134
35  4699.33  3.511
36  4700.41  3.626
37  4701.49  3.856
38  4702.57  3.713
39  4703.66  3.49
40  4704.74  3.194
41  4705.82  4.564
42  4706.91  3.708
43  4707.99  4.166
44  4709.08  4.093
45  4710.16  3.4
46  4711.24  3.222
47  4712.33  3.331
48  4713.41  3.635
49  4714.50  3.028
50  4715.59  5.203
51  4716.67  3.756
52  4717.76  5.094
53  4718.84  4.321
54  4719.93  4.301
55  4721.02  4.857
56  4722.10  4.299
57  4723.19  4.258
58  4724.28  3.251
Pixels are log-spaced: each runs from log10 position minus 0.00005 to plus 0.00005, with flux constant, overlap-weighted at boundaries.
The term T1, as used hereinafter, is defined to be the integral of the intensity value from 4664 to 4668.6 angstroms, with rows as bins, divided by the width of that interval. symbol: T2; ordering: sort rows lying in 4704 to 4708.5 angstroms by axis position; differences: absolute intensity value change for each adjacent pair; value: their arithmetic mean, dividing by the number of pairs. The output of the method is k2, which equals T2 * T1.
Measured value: 3.37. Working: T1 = 3.8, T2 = 0.89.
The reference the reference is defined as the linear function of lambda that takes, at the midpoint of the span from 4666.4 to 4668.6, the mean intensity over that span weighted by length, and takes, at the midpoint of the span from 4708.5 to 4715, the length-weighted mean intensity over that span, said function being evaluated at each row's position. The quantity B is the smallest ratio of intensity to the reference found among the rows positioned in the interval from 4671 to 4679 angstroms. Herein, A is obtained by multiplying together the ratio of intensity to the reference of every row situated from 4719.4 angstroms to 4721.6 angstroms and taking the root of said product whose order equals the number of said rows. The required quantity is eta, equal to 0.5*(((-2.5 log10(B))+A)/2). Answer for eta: 0.316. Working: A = 1.32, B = 1.05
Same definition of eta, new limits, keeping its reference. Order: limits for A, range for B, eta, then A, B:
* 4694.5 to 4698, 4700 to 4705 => 0.319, 1.19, 0.93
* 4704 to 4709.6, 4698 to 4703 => 0.279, 1.13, 1.02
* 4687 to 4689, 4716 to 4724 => 0.230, 1.01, 1.09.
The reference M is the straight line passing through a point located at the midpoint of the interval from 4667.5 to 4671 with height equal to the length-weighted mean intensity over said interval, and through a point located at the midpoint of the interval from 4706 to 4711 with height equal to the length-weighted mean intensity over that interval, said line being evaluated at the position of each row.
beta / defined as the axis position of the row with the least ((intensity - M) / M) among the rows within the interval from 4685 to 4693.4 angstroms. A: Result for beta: 4692.84 angstroms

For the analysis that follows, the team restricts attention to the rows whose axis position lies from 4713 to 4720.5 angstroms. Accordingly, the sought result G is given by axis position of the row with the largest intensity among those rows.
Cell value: 4715.59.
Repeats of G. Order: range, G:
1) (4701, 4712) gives 4705.82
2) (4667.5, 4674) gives 4672.35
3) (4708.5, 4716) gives 4715.59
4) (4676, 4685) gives 4683.12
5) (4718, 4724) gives 4721.02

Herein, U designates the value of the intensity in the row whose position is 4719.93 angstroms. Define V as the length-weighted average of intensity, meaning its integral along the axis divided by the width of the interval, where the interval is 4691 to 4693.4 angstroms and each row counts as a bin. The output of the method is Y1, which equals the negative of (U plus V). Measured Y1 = -7.75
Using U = 4.301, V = 3.45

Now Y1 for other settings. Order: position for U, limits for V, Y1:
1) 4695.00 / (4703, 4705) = -7.10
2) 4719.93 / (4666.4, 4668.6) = -7.72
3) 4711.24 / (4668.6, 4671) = -6.87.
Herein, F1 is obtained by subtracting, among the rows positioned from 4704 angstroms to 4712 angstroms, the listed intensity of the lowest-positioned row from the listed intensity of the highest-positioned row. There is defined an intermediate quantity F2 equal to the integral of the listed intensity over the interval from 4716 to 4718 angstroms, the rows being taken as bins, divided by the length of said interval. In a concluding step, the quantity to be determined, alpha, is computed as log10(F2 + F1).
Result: 0.64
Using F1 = 0.0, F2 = 4.4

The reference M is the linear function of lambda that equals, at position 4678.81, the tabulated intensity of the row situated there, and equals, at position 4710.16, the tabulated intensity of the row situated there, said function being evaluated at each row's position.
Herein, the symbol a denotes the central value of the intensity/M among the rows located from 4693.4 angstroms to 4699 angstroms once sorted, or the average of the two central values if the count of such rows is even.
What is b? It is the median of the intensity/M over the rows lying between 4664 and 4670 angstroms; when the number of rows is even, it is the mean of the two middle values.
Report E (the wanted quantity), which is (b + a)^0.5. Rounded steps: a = 1.09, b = 0.78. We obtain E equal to 1.37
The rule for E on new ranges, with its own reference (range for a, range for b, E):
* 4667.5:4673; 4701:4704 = 1.34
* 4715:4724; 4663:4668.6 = 1.48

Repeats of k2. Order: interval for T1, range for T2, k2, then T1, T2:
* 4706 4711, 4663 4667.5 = 2.60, 3.9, 0.67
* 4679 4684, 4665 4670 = 2.15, 4.2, 0.51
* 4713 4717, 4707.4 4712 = 1.23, 3.9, 0.31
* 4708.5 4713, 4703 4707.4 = 2.96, 3.5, 0.84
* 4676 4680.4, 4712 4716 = 4.43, 4.3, 1.03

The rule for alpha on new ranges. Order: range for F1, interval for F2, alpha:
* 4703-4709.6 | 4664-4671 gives 0.64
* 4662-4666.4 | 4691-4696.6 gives 0.51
